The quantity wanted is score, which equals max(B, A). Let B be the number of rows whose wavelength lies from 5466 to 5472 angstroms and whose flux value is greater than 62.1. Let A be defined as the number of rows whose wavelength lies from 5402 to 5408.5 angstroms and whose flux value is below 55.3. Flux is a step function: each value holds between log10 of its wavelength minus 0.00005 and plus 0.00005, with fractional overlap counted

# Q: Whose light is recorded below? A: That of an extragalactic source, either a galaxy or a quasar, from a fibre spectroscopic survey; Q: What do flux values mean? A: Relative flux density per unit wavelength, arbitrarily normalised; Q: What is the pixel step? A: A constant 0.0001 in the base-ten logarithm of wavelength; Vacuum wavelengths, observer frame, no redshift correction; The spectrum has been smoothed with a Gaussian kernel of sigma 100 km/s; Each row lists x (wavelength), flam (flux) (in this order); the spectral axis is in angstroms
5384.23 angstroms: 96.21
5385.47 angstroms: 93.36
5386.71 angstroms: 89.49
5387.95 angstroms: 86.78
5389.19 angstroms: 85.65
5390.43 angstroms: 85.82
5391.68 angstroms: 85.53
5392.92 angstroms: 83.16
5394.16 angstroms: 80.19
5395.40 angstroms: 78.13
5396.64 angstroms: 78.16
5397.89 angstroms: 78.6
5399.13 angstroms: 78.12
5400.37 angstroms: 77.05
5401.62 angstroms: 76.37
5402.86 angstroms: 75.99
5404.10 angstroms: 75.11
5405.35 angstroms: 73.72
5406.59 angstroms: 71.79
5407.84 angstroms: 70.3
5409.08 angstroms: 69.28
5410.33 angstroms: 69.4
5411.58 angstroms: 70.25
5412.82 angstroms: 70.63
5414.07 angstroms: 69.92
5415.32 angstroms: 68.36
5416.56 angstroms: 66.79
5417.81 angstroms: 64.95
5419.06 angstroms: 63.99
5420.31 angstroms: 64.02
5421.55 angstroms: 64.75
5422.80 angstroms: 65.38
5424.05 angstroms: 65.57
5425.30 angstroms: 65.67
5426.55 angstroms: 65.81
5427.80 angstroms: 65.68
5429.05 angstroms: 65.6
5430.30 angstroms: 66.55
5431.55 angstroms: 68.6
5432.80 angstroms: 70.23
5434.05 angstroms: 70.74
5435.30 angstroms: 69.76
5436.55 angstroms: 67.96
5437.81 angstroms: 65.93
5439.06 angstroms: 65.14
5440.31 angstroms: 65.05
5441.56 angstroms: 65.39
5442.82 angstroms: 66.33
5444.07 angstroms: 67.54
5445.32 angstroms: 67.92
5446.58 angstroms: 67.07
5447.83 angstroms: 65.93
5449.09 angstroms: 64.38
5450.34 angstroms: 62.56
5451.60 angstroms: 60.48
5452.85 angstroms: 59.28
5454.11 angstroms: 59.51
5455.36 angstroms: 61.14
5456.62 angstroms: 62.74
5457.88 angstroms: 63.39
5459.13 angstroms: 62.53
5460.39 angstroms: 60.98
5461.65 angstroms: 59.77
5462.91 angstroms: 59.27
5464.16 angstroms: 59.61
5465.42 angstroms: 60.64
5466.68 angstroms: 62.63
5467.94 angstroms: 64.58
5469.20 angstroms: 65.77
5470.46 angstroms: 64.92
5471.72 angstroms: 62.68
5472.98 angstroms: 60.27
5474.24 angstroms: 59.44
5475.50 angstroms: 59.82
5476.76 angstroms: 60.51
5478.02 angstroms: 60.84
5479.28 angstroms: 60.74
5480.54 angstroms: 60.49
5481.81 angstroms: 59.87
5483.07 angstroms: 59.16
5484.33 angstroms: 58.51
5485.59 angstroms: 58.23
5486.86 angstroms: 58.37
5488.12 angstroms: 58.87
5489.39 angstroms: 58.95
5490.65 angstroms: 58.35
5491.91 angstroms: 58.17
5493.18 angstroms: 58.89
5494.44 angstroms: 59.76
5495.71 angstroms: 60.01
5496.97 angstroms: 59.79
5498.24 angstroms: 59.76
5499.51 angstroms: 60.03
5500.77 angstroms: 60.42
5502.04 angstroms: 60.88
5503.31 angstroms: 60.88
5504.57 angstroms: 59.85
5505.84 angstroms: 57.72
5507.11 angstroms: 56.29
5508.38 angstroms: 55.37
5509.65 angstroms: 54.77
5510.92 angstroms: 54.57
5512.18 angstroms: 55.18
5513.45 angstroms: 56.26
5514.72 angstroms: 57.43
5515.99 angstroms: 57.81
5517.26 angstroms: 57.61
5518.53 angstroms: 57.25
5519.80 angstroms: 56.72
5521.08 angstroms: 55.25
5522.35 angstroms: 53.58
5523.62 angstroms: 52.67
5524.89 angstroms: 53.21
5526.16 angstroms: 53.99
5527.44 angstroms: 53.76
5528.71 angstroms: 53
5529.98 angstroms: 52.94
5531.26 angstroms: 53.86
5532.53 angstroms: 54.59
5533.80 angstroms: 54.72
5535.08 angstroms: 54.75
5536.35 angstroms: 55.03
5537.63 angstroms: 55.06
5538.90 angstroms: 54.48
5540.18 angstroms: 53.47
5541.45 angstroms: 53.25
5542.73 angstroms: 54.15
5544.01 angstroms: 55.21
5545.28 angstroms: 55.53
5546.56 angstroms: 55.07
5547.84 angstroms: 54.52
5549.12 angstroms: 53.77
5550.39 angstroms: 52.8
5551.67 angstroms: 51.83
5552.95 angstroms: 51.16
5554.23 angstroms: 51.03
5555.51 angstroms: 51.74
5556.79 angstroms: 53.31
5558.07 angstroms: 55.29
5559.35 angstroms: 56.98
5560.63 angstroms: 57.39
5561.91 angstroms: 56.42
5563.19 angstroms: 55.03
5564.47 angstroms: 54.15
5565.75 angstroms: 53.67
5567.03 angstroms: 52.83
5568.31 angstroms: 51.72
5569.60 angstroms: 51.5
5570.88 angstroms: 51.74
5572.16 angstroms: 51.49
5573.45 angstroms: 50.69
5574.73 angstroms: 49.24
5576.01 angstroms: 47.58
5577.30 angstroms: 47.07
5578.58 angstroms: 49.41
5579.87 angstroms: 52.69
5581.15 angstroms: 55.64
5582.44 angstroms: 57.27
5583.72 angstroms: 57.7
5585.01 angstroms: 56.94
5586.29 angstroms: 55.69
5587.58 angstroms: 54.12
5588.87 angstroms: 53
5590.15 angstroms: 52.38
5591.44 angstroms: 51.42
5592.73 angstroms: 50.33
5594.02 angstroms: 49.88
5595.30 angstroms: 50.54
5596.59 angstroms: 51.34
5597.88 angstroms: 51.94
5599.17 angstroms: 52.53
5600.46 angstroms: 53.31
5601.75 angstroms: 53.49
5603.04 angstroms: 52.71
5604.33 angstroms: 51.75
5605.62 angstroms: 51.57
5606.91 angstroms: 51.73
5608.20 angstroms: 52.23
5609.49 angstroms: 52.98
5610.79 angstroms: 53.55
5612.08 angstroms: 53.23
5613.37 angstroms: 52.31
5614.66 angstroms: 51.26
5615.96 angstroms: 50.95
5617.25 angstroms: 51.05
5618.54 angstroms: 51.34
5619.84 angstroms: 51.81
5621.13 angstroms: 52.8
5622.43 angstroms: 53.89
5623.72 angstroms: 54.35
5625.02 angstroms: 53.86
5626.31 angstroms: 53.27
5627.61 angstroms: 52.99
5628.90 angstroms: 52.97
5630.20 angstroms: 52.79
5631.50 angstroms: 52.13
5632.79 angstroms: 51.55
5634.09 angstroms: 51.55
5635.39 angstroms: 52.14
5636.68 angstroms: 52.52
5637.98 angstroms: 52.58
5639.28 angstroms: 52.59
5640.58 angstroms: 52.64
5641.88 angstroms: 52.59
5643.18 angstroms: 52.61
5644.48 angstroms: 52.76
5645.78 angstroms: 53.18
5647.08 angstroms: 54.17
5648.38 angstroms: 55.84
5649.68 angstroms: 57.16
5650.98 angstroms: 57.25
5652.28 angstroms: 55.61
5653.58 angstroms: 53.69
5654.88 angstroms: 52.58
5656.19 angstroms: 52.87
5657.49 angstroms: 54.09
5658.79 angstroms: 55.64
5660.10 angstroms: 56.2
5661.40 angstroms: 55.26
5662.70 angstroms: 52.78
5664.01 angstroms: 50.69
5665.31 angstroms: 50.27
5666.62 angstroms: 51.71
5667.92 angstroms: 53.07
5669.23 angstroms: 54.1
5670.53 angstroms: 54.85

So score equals 5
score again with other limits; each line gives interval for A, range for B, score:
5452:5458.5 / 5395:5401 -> 5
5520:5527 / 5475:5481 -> 5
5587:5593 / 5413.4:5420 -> 5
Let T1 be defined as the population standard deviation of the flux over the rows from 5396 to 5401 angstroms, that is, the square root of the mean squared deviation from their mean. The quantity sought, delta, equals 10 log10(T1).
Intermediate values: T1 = 0.6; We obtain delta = -2.4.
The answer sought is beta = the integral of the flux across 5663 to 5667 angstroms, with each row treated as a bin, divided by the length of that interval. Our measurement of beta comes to 50.9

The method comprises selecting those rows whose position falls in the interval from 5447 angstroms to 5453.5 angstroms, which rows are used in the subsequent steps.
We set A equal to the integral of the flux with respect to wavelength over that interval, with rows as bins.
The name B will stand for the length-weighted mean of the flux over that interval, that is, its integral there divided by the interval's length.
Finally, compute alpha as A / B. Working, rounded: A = 407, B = 63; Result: 6.50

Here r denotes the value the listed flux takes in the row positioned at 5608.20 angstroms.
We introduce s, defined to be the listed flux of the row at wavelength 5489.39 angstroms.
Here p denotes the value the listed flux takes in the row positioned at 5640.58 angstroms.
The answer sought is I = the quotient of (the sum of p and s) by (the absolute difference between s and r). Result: 17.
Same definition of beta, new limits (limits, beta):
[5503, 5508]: 58.4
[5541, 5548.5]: 54.6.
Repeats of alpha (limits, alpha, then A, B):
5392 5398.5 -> 6.50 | 520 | 80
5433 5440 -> 7.00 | 475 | 68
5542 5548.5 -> 6.50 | 356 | 55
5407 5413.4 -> 6.40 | 448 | 70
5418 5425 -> 7.00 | 454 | 65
